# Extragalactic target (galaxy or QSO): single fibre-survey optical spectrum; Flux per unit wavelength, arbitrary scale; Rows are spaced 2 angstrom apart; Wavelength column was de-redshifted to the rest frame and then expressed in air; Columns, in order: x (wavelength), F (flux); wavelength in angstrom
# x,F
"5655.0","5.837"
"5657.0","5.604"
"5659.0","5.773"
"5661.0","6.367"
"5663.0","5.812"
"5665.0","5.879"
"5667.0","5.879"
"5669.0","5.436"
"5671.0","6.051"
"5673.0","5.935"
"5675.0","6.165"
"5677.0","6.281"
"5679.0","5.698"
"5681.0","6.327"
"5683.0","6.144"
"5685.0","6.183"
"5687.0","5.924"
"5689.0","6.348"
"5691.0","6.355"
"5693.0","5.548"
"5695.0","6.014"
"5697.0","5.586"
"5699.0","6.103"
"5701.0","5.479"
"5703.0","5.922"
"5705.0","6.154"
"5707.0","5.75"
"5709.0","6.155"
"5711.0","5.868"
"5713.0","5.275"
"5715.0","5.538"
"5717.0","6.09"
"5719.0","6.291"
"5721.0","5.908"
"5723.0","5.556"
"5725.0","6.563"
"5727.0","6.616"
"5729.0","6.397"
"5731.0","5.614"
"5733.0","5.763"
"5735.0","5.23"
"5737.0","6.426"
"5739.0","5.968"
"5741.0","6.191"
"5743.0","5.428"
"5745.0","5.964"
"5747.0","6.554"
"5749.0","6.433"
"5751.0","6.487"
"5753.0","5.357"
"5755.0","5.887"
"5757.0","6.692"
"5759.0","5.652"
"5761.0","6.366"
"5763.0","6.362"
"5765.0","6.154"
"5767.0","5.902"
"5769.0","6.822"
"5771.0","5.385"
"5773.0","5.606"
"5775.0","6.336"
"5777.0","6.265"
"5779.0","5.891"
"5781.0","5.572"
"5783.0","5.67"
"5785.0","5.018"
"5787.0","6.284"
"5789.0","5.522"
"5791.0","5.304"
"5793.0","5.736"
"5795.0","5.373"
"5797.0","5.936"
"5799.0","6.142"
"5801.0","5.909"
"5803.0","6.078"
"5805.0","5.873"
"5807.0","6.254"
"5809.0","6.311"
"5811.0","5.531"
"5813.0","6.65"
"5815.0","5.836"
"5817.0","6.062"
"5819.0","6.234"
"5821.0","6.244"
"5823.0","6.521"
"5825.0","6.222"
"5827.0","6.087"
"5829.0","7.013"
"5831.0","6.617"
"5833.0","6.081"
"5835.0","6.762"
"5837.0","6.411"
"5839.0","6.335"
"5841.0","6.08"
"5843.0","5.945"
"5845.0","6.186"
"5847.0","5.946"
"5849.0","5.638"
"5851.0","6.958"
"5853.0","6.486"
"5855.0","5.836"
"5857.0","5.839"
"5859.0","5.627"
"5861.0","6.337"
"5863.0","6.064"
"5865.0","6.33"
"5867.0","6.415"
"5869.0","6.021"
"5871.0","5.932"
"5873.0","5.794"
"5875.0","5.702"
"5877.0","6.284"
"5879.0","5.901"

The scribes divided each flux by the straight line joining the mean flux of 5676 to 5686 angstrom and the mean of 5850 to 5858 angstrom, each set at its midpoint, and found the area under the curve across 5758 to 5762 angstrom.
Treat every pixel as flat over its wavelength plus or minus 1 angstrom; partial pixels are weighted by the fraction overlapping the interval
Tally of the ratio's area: 3.88 angstrom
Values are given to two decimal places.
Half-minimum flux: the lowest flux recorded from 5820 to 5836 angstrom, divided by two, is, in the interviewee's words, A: 3.04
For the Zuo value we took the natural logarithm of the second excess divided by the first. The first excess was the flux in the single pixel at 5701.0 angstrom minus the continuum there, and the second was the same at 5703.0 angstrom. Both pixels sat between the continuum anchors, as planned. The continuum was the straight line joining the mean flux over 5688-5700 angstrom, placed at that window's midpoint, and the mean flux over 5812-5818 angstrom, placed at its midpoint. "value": -1.8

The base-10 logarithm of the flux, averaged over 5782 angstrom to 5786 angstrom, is 0.73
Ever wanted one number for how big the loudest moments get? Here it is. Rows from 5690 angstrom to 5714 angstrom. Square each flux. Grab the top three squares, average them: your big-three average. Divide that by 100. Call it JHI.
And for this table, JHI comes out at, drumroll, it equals 0.387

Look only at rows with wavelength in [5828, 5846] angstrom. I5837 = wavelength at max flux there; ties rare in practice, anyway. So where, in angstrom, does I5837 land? 5829.0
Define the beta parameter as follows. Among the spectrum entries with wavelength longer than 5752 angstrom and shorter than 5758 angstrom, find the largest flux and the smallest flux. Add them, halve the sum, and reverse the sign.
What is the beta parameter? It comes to -6.02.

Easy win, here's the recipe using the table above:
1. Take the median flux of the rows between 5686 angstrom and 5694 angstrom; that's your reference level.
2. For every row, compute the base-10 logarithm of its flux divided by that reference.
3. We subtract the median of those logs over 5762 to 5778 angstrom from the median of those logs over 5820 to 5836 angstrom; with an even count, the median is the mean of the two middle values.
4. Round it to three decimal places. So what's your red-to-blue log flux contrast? 0.012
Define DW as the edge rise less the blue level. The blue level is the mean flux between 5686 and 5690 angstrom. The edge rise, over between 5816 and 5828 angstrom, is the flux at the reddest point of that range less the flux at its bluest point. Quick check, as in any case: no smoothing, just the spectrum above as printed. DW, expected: -6.1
